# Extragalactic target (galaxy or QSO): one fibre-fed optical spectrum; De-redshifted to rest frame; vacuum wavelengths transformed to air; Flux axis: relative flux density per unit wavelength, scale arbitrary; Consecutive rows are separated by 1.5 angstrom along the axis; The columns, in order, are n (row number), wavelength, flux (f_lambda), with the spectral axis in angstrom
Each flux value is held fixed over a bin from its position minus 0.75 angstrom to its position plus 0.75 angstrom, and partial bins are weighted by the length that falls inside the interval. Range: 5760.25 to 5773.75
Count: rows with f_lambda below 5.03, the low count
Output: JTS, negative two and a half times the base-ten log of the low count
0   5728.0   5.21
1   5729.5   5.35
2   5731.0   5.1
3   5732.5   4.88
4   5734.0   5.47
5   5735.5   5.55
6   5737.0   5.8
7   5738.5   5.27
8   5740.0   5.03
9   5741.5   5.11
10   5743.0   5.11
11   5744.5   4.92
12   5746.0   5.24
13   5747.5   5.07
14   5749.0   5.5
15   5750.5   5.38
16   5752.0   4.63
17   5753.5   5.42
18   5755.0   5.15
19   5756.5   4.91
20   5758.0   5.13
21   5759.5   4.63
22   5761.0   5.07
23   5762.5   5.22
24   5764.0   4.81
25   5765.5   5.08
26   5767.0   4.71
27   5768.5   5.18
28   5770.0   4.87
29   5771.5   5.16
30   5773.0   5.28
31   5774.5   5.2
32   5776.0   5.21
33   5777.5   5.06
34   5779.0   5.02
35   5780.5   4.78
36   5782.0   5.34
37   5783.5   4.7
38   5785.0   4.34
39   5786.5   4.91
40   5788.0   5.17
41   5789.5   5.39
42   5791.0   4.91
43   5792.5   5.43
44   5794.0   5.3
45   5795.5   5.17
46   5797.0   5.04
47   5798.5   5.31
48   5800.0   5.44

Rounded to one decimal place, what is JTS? -1.2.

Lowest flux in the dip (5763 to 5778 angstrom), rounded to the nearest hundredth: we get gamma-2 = 4.71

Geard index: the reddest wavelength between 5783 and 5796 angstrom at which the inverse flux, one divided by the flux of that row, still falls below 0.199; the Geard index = 5795.5 angstrom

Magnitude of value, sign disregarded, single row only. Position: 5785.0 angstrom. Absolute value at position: 4.3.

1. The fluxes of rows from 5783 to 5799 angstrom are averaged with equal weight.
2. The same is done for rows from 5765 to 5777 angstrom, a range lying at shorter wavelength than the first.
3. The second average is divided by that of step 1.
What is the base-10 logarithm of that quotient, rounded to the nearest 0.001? 0.002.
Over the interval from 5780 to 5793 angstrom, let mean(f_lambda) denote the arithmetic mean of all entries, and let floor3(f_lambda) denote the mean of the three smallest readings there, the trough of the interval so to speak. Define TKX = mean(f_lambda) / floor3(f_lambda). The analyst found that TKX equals 1.08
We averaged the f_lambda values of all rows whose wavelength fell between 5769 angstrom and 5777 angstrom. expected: 5.14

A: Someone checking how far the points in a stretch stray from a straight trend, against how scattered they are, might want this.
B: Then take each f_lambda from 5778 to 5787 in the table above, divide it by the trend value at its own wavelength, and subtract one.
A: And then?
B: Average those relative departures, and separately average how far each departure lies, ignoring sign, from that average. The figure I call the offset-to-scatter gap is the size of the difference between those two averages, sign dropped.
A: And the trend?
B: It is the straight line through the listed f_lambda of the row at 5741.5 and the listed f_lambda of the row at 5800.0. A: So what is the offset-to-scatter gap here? 0.14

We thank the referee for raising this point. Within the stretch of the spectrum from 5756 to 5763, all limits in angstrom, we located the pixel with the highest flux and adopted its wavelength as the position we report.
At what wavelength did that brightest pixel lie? 5762.5 angstrom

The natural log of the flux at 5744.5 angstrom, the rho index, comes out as 1.59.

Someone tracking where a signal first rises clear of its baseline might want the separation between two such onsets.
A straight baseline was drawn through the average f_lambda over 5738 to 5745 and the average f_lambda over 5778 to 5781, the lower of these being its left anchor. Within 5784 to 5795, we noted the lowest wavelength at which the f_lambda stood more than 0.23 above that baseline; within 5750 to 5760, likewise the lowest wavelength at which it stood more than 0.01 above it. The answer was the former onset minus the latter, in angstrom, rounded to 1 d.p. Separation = 37.5 angstrom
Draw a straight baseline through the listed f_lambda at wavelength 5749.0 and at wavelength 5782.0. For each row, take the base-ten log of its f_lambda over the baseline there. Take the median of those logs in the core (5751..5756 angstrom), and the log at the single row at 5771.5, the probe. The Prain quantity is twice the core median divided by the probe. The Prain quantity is 2.8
